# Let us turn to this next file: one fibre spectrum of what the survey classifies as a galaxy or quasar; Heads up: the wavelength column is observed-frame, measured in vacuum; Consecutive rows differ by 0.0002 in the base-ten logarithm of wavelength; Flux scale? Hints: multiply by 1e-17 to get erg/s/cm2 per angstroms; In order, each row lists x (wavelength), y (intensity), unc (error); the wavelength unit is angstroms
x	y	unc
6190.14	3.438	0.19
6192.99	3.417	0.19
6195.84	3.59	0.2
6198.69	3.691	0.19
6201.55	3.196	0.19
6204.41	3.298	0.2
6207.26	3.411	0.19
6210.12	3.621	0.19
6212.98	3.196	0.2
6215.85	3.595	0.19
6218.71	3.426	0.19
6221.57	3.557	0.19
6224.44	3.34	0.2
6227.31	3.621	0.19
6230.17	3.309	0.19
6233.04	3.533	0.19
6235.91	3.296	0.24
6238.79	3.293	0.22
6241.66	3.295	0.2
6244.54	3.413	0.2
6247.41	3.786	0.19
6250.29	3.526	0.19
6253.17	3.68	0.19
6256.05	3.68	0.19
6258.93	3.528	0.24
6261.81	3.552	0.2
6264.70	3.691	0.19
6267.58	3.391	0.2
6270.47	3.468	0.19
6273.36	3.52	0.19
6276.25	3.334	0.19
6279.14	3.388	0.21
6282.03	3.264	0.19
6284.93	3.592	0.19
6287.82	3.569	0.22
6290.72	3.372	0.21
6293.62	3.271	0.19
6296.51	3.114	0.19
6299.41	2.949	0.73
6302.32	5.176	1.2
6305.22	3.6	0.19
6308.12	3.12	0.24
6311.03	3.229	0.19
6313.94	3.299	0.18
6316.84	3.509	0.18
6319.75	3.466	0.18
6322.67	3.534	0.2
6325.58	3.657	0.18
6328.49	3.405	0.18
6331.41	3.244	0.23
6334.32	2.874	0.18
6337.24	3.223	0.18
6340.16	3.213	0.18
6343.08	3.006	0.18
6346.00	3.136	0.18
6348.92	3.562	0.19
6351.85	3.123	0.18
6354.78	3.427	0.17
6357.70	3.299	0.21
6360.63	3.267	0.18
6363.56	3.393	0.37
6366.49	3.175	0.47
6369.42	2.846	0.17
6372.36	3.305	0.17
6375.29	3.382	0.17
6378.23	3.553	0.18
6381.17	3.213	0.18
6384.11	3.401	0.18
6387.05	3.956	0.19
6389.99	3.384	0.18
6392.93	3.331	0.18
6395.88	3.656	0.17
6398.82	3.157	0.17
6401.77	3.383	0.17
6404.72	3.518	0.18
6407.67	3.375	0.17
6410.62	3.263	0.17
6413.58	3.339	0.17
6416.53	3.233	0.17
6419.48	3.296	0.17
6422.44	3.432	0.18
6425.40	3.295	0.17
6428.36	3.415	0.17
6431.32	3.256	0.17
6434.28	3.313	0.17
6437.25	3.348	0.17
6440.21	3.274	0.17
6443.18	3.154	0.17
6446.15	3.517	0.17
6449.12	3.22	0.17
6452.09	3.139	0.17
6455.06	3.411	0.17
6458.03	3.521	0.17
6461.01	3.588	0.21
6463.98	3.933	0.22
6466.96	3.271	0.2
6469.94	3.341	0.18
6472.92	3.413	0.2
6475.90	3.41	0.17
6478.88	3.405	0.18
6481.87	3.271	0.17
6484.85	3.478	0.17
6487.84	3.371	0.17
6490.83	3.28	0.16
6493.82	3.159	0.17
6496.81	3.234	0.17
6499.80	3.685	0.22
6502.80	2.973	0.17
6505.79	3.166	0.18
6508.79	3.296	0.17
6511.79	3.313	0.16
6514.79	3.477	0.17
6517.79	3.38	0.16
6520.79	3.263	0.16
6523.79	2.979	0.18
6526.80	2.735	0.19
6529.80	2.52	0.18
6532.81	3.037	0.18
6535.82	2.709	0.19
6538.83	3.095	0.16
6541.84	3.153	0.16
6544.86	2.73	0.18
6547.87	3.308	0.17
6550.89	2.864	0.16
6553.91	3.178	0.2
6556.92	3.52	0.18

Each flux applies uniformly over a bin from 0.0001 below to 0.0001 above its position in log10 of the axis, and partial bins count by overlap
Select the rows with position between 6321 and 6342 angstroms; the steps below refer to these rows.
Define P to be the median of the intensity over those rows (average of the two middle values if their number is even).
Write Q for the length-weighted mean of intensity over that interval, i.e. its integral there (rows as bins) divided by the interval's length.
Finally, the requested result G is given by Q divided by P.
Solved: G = 1.018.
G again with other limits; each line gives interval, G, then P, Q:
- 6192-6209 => 1.007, 3.41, 3.44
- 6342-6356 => 1.037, 3.14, 3.25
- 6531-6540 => 0.964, 3.04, 2.93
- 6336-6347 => 0.990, 3.17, 3.14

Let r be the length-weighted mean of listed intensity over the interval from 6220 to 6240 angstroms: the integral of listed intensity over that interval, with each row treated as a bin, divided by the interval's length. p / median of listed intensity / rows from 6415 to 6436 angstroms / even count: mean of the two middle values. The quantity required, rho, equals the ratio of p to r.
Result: 0.96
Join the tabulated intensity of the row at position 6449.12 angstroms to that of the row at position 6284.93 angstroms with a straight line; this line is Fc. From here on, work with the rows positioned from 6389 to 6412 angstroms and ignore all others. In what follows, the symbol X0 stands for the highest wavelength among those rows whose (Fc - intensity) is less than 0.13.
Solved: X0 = 6410.62 angstroms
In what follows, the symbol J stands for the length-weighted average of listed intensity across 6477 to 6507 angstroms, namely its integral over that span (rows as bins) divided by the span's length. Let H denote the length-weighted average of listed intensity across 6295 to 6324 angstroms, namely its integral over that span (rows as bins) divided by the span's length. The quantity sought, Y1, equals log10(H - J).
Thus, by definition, -0.7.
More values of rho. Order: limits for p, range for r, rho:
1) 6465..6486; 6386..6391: 0.93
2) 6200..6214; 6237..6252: 0.95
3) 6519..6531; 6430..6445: 0.87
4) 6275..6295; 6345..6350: 1.01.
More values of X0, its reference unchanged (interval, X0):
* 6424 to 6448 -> 6446.15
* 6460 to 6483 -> 6481.87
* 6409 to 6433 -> 6431.32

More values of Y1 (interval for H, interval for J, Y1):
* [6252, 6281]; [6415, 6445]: -0.7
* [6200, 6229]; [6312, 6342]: -1.0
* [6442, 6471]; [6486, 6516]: -0.9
